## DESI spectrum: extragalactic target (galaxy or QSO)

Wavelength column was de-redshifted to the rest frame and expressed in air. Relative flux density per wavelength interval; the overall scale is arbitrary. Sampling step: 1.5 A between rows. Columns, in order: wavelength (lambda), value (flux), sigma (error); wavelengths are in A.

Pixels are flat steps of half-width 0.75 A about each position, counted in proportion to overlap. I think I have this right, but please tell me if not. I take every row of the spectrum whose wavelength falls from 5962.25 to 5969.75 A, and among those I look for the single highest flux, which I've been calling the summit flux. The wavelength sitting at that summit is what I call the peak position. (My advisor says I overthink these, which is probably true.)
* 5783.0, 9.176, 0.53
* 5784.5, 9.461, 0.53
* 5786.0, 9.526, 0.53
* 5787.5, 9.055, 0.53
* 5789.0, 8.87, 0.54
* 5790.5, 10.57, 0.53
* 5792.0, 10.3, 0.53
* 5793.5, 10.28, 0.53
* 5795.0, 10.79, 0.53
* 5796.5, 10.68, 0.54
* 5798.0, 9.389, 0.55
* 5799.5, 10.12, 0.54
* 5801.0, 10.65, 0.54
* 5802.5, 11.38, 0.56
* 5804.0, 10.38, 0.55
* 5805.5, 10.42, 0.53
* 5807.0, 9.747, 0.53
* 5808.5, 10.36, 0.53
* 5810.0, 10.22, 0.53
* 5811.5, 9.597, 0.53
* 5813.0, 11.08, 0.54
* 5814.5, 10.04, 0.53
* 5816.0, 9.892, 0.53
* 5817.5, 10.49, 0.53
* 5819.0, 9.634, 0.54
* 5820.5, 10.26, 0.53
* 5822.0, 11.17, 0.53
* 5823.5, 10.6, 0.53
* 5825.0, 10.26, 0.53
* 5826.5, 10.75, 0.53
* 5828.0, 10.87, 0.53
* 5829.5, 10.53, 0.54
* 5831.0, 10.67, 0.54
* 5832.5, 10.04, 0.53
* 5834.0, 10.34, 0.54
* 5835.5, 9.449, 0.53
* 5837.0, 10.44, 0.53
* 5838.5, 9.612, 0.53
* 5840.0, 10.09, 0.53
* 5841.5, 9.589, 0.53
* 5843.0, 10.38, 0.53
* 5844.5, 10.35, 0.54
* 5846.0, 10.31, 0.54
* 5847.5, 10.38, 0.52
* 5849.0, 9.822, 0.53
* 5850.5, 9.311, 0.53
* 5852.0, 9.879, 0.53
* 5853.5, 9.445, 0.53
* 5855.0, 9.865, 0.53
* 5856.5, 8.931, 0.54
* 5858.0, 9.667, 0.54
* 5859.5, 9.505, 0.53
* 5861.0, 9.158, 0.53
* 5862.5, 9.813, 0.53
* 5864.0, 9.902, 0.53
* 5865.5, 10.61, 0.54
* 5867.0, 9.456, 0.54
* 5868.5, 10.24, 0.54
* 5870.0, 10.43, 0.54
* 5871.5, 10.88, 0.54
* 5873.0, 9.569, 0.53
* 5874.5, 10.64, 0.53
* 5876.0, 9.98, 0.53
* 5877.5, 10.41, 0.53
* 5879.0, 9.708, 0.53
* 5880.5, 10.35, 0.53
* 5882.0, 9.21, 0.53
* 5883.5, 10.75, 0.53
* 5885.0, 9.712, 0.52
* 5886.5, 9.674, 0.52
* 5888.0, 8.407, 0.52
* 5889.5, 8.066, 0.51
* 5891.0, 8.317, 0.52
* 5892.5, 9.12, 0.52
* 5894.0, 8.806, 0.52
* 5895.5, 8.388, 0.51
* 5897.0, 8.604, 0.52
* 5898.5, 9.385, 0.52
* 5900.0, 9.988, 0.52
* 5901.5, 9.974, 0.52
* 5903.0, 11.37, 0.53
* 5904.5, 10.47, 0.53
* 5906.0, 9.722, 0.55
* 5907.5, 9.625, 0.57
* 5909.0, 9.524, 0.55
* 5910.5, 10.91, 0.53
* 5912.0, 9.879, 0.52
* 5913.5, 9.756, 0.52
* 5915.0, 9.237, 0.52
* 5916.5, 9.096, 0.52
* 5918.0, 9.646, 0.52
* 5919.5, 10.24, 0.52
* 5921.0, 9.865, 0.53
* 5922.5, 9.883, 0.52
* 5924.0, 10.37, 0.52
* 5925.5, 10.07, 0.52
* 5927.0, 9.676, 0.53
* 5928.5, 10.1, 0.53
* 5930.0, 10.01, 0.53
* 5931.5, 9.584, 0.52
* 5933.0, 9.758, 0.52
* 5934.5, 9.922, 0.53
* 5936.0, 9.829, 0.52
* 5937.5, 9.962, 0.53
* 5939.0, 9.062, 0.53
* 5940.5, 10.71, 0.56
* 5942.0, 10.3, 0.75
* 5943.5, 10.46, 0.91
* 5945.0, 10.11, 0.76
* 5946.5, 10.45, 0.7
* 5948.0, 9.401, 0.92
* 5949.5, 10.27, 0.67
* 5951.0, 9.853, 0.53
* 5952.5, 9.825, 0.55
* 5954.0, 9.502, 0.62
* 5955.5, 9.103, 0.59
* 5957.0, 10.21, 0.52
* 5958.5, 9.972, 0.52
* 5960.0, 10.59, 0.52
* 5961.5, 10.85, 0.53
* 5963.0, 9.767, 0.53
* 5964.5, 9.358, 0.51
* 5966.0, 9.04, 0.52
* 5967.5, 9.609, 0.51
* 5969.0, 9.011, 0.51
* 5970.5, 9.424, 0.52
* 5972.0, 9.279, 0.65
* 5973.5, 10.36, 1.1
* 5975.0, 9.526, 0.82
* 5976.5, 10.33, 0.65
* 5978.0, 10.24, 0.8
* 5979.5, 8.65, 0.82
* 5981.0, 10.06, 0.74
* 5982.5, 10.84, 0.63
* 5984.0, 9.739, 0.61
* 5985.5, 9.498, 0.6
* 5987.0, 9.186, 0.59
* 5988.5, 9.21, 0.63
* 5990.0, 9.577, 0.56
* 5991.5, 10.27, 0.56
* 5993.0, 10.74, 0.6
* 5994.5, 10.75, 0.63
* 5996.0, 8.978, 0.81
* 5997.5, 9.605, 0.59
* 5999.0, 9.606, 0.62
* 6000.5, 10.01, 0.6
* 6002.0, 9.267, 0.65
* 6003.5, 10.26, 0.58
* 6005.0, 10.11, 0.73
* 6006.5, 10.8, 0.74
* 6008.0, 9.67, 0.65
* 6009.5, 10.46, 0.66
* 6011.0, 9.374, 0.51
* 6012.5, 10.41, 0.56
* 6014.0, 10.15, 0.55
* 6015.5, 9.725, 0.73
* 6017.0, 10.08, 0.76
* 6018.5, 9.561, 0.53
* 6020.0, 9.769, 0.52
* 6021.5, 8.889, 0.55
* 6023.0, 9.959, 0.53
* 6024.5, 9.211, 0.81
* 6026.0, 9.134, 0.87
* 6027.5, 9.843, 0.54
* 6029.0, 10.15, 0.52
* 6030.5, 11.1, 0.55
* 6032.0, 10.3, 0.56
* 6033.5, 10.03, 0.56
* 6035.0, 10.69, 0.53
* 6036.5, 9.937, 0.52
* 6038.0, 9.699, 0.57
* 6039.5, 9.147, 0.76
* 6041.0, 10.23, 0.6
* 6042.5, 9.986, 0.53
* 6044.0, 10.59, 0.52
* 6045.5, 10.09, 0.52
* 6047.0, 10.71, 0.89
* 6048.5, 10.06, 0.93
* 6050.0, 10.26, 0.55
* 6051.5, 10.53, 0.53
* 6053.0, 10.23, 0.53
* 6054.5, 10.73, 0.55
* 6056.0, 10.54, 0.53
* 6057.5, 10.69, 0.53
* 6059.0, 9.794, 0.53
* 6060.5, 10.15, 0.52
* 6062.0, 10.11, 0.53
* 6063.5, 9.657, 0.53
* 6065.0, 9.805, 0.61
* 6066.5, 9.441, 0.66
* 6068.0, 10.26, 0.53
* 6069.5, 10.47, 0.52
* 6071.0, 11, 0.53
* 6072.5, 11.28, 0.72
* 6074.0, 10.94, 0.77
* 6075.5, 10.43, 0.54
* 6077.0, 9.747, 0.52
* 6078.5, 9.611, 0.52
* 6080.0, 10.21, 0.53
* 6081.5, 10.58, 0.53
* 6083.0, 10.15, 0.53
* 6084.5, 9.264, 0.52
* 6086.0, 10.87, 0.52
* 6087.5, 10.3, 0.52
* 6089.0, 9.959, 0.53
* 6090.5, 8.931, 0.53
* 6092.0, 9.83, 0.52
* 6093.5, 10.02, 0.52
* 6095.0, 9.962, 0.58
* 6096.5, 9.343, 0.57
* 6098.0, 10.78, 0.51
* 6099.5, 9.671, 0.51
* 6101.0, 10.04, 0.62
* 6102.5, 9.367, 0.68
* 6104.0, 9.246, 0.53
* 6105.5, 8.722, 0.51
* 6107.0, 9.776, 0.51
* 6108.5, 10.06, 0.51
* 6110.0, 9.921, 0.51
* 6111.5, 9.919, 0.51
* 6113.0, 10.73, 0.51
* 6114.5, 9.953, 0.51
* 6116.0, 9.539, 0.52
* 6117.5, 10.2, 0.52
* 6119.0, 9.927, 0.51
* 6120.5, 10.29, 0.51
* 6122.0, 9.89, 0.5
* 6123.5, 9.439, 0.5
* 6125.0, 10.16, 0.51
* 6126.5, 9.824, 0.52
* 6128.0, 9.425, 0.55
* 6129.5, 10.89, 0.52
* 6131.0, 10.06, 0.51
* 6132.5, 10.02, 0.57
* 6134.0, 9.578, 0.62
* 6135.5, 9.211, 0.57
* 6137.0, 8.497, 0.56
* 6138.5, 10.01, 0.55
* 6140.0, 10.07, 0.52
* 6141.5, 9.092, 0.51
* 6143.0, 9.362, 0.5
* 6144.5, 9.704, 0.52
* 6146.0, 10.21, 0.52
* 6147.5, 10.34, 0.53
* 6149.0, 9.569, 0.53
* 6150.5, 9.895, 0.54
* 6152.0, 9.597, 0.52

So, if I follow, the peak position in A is 5963.0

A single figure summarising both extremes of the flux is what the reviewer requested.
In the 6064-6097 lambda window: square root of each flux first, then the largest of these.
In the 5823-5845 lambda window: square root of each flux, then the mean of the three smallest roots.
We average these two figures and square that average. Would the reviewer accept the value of 10.4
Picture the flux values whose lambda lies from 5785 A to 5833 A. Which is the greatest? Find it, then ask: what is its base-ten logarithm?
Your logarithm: 1.06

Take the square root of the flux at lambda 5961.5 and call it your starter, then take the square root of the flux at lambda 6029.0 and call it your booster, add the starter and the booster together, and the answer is 6.48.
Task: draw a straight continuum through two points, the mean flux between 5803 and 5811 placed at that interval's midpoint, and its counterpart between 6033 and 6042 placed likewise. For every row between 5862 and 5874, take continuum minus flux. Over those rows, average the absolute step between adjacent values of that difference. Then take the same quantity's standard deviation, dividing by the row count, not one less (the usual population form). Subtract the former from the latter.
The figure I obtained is -0.19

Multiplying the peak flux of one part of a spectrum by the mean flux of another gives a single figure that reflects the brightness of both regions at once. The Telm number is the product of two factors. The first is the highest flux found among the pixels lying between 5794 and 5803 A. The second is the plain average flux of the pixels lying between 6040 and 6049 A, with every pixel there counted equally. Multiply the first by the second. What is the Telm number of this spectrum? 117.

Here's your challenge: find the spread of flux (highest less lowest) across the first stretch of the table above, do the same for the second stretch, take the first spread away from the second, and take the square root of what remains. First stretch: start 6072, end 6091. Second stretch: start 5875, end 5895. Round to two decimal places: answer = 0.58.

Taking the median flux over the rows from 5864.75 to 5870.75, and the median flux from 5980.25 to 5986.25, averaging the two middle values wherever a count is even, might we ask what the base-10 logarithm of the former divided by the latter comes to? 0.019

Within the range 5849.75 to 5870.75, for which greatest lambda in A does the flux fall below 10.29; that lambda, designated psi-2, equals 5868.5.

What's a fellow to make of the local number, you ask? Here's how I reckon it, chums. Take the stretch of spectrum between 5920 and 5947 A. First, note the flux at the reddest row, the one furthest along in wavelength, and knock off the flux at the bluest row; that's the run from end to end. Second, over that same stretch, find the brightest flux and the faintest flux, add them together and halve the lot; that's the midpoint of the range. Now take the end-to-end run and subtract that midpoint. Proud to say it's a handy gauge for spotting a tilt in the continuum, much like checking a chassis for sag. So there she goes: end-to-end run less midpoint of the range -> -9.3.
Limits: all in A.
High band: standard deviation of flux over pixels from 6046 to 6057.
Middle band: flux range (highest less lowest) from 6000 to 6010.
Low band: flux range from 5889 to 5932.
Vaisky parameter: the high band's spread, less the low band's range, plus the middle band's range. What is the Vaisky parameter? -1.5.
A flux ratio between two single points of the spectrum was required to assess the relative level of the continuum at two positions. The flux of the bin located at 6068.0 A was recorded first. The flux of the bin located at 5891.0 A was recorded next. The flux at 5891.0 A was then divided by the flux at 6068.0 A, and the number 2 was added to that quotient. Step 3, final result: 2.81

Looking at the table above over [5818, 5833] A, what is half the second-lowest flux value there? 5.02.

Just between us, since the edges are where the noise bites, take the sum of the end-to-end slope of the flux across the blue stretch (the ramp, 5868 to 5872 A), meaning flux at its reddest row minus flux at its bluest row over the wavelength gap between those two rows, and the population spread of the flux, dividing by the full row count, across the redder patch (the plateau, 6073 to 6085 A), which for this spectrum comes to 0.73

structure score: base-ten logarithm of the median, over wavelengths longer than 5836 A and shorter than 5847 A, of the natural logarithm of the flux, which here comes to 0.368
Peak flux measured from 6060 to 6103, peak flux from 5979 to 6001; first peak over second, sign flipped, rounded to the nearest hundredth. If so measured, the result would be -1.04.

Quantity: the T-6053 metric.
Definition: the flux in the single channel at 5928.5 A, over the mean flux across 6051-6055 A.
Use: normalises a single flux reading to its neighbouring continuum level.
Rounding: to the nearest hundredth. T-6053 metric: 0.96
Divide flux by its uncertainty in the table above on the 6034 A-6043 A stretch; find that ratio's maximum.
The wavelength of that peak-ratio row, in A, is 6035.0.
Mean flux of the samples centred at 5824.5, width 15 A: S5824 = 10.5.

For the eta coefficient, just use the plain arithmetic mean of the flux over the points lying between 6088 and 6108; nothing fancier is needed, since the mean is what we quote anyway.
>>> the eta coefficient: 9.7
